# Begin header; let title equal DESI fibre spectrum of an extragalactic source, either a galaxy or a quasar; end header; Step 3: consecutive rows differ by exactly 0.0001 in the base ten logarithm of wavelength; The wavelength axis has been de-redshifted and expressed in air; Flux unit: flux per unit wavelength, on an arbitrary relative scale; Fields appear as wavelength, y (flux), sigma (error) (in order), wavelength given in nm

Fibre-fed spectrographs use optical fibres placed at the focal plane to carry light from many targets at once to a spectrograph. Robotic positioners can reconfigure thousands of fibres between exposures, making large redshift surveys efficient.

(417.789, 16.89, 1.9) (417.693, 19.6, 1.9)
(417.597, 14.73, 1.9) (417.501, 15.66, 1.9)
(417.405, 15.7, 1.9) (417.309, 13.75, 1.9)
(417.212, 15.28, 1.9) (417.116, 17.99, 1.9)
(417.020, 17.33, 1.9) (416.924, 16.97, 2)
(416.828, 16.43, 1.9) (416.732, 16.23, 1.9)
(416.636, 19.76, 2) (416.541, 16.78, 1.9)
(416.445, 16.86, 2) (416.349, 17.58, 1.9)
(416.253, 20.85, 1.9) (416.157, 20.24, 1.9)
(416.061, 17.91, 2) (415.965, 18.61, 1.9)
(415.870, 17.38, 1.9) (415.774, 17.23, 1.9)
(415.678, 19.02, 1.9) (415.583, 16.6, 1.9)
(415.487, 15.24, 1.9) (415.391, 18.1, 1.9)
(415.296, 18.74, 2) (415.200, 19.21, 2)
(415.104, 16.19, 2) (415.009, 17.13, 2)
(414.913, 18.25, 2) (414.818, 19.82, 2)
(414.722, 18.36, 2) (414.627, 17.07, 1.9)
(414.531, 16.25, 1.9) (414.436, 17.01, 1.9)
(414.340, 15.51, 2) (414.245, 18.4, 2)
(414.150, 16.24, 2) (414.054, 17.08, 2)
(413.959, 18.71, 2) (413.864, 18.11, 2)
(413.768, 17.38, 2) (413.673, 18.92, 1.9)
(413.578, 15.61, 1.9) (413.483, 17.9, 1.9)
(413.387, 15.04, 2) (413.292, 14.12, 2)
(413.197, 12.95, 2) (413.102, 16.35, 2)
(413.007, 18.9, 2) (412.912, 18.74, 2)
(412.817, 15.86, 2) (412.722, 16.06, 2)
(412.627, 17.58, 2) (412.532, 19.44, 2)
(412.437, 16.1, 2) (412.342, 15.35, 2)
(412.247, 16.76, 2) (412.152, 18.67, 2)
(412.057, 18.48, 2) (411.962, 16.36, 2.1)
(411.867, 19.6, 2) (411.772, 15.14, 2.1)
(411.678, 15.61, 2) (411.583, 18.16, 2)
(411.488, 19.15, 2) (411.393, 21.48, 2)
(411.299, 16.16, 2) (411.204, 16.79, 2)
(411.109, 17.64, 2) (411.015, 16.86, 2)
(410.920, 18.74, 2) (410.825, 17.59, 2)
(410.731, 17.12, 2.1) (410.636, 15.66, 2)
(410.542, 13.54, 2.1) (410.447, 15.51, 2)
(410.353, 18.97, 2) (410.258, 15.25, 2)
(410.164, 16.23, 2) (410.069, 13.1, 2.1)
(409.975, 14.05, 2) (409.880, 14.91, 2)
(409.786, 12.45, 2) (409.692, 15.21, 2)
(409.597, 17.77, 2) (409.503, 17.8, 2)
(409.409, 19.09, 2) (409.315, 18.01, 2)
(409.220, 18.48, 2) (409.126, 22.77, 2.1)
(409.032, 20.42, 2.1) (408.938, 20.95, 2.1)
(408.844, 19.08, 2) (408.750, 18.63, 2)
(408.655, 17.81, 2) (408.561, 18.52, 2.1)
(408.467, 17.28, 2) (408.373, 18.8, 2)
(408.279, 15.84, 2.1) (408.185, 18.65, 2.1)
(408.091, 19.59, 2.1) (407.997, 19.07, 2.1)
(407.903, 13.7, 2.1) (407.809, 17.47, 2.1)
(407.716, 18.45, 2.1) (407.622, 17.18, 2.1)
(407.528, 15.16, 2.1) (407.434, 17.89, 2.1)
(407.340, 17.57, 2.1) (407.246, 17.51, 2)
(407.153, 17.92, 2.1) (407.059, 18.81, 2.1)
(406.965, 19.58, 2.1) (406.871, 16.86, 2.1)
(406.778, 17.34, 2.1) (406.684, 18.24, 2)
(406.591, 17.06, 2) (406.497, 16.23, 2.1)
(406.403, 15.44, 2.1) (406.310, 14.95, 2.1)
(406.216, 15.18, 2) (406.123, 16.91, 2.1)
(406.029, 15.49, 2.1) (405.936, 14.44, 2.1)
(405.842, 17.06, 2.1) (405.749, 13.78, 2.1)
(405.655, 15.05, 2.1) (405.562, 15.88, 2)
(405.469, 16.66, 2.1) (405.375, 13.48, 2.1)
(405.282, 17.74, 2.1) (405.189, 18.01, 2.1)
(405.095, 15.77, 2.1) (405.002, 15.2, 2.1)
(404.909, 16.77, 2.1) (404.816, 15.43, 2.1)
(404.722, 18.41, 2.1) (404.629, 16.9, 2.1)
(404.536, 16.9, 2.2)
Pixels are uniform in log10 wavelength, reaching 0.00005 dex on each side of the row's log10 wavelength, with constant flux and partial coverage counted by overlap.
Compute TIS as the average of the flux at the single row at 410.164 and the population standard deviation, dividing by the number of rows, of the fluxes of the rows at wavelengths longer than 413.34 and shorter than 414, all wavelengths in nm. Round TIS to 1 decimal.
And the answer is 8.8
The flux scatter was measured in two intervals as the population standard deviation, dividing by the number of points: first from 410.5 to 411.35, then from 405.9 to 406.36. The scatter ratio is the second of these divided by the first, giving 0.60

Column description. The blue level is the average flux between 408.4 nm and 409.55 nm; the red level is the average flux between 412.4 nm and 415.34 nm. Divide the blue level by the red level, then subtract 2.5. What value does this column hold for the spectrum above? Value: -1.39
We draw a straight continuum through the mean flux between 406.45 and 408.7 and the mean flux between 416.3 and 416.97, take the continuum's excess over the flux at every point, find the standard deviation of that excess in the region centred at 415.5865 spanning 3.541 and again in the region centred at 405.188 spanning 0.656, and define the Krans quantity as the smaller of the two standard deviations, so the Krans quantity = 1.5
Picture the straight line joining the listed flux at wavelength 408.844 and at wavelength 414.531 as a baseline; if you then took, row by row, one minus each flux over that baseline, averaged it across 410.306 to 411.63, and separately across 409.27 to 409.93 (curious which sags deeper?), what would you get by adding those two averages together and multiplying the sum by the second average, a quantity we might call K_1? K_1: 0.019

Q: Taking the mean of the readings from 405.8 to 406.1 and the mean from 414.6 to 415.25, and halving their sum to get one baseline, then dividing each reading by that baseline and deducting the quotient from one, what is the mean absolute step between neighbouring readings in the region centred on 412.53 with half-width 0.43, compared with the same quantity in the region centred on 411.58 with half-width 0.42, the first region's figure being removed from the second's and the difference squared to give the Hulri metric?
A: 0.0021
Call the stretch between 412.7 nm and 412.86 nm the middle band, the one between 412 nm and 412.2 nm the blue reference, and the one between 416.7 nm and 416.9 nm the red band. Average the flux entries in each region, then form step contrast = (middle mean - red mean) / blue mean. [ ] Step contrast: -0.02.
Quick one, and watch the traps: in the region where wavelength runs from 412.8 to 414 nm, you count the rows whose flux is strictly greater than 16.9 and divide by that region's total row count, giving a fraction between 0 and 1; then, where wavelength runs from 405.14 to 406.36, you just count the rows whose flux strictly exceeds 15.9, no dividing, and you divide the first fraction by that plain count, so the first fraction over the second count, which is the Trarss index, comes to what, 0.11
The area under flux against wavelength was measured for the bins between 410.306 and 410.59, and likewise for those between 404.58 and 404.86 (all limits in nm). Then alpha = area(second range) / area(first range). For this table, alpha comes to 1.04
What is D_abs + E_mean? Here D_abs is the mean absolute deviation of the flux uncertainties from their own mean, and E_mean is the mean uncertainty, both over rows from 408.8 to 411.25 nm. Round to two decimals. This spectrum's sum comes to 2.06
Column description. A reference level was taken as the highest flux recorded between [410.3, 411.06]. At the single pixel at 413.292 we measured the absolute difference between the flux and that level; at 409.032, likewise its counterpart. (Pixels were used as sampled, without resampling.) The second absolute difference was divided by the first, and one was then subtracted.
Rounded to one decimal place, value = -0.7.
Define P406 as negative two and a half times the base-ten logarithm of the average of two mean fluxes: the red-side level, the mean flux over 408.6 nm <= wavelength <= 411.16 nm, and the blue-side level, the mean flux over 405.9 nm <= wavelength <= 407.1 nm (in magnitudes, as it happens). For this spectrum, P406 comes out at -3.071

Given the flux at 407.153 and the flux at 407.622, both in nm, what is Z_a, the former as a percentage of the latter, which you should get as 104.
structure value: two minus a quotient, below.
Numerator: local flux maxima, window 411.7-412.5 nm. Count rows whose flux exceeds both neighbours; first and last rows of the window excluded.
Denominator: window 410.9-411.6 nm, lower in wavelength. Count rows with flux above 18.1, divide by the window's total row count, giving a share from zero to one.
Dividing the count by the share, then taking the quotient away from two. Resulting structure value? -2.0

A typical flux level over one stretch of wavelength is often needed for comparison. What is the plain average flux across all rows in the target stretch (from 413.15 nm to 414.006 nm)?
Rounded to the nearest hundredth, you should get 16.53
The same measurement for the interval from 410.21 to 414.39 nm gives 17.04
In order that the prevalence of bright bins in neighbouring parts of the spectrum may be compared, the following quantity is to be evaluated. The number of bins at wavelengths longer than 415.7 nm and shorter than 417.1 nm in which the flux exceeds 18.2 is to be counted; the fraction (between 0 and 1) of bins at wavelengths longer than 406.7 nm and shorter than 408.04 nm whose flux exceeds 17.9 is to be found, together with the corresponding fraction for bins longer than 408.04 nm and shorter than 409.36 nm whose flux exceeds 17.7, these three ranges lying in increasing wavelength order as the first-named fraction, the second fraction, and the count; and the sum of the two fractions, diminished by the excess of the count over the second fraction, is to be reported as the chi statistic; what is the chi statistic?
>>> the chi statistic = -1.9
